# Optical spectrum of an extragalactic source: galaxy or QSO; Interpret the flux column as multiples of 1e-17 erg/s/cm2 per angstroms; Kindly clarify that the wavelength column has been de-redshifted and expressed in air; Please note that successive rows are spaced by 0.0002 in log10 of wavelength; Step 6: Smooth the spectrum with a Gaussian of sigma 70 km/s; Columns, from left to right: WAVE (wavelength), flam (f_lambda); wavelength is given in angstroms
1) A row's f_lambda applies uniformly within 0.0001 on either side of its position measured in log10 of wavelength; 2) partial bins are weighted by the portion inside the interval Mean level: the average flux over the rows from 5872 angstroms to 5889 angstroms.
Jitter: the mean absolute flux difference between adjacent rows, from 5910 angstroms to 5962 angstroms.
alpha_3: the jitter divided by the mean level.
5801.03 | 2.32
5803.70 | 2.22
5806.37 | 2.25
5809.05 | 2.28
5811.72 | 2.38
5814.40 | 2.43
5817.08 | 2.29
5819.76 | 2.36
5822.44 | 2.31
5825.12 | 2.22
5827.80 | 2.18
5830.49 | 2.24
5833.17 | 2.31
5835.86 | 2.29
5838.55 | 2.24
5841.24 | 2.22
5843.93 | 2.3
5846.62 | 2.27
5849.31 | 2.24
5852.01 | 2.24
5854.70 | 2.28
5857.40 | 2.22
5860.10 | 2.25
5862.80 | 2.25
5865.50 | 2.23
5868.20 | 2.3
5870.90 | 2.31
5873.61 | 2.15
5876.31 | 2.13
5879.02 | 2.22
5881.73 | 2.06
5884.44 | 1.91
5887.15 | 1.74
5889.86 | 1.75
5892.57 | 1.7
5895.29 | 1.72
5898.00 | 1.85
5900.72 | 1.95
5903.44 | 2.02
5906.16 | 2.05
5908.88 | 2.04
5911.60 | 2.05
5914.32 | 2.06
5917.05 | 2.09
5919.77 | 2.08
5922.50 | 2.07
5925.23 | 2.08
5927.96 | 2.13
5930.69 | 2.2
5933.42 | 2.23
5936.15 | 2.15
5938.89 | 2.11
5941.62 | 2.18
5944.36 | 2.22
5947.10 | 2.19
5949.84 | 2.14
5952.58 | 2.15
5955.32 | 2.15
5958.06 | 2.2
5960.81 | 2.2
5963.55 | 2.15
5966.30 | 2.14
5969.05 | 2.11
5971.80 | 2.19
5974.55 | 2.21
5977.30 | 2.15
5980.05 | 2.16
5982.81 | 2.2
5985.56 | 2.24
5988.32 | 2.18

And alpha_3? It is 0.0161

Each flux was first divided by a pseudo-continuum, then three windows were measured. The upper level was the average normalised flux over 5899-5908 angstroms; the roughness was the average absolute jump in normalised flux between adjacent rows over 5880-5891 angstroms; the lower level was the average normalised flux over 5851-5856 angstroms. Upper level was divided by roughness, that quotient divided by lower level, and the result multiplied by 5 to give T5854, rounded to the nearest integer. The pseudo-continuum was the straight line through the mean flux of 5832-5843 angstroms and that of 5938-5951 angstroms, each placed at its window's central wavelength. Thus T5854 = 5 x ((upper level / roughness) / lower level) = 92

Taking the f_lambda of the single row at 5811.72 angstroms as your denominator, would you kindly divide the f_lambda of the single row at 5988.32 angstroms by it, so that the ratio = 0.92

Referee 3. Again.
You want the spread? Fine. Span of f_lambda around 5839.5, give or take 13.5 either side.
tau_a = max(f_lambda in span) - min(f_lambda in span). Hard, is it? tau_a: 0.130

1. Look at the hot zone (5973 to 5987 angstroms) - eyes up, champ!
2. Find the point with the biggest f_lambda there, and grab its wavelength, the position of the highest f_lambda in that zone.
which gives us 5985.56 angstroms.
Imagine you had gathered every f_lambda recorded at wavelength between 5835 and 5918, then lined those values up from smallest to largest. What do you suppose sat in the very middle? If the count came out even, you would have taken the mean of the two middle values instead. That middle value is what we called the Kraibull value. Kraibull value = 2.150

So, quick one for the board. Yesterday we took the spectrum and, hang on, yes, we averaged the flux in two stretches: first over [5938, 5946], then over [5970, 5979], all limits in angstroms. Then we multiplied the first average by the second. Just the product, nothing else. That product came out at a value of 4.74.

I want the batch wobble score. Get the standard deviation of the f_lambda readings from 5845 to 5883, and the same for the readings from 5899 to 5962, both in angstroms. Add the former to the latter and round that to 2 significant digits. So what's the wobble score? 0.14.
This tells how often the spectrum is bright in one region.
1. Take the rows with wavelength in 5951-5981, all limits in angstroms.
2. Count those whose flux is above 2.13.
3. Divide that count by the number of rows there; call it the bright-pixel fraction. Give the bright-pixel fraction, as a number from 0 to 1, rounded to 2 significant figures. 0.91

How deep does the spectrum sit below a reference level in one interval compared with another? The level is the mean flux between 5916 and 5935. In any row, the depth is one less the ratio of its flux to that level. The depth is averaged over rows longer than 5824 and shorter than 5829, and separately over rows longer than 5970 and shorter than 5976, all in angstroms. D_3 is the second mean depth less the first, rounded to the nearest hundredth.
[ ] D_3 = 0.00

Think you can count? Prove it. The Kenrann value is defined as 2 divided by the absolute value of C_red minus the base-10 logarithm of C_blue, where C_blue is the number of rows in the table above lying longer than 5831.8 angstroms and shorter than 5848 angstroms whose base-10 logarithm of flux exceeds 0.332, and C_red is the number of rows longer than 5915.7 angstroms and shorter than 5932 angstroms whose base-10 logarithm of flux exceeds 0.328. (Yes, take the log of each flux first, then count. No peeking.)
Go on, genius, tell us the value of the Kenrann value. 1.6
